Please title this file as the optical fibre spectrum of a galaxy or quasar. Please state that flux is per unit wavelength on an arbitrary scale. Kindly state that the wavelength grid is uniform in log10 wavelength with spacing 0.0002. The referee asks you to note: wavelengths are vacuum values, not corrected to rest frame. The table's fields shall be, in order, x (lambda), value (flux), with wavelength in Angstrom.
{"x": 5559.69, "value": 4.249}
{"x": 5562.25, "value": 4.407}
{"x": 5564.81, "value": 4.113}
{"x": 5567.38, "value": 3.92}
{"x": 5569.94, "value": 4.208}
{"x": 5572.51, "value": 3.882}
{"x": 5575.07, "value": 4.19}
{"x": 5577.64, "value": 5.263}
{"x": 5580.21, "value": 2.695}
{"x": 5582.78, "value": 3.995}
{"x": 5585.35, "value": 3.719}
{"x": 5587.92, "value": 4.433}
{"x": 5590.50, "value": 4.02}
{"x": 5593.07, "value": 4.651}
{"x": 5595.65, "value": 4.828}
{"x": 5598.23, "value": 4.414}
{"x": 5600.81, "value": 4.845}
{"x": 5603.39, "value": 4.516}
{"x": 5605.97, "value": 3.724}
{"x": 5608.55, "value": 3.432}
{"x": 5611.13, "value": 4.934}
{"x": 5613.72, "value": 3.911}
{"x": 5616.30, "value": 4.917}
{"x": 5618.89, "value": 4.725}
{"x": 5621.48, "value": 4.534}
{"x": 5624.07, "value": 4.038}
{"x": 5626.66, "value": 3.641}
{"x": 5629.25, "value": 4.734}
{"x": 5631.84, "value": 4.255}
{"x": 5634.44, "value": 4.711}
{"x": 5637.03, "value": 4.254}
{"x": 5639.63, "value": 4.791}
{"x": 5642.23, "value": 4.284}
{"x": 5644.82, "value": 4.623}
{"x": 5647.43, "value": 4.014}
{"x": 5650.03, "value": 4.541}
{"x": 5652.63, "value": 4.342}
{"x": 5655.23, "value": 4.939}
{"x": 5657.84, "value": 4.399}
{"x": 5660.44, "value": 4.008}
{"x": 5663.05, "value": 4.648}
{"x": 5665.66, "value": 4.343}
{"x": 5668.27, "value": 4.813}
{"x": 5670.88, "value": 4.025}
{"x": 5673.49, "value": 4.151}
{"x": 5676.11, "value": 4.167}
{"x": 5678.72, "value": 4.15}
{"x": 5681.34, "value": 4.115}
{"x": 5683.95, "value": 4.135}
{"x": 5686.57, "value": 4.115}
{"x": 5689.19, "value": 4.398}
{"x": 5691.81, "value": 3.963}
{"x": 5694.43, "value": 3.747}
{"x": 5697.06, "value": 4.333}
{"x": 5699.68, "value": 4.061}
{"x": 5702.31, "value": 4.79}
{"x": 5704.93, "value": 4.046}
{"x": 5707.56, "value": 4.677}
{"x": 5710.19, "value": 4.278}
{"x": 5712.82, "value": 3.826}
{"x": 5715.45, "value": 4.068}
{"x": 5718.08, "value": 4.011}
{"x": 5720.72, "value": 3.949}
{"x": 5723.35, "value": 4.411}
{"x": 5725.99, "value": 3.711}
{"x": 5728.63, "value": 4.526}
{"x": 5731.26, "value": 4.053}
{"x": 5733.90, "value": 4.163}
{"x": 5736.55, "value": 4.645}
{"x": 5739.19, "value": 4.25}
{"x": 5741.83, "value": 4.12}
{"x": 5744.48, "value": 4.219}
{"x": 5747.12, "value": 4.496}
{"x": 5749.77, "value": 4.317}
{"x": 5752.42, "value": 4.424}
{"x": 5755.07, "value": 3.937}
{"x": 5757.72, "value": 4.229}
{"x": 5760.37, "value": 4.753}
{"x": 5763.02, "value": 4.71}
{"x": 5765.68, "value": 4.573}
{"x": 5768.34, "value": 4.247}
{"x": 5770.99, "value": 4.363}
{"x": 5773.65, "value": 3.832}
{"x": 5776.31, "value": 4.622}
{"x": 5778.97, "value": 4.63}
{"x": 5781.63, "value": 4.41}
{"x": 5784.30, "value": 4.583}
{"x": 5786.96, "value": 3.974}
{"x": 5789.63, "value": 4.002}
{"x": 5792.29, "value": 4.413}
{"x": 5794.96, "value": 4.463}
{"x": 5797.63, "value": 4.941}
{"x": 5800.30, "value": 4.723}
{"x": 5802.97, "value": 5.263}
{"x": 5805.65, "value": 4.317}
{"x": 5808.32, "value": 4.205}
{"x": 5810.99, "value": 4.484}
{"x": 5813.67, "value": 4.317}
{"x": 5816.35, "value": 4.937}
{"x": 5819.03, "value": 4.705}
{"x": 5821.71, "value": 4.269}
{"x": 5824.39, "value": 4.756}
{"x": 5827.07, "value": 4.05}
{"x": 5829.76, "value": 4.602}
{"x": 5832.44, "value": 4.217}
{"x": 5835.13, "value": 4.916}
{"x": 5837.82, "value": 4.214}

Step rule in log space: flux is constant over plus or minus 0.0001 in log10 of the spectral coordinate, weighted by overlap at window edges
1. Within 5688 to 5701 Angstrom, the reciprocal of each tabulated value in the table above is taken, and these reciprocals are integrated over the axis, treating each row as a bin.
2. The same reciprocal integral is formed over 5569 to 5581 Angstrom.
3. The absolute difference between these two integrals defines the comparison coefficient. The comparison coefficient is 0.12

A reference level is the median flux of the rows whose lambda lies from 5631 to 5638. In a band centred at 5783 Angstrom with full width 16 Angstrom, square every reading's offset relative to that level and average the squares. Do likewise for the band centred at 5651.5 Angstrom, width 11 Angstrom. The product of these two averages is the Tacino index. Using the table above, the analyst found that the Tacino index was 0.014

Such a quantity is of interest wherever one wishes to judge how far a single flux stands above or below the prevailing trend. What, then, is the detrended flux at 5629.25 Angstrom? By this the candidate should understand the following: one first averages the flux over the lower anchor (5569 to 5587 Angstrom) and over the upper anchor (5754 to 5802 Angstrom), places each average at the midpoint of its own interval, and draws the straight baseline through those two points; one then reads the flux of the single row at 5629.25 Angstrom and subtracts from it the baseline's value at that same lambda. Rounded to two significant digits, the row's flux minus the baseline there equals 0.63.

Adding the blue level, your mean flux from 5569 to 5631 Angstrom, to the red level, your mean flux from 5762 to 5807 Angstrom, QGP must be 8.73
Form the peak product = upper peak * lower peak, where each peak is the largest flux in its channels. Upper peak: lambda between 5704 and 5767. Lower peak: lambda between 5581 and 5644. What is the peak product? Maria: 23.5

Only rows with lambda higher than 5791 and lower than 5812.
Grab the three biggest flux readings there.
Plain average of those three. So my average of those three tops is 4.98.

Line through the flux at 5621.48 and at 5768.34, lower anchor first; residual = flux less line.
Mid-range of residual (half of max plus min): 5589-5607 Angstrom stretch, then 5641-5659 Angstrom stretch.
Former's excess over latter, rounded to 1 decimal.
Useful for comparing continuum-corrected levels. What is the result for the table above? -0.3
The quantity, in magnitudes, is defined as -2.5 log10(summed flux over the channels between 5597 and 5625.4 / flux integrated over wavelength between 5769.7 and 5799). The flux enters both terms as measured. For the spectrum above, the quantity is 1.07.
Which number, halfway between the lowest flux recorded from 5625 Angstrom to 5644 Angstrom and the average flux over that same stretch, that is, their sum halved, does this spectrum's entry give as 4.01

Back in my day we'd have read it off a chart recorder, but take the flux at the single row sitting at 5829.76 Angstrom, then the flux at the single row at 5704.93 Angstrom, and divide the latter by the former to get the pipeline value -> 0.88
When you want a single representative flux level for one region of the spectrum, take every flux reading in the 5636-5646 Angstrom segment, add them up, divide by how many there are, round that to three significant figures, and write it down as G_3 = 4.49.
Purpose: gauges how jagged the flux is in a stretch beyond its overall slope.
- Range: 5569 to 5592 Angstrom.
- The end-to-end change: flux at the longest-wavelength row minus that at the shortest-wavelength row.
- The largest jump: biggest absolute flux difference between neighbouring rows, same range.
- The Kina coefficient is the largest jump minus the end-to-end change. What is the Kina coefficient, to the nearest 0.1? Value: 2.8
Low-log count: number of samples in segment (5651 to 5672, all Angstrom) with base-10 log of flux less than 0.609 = 2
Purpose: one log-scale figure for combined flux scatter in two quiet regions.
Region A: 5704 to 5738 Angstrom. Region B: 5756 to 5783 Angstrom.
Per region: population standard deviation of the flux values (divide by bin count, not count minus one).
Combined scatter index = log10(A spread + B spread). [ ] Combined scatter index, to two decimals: -0.25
